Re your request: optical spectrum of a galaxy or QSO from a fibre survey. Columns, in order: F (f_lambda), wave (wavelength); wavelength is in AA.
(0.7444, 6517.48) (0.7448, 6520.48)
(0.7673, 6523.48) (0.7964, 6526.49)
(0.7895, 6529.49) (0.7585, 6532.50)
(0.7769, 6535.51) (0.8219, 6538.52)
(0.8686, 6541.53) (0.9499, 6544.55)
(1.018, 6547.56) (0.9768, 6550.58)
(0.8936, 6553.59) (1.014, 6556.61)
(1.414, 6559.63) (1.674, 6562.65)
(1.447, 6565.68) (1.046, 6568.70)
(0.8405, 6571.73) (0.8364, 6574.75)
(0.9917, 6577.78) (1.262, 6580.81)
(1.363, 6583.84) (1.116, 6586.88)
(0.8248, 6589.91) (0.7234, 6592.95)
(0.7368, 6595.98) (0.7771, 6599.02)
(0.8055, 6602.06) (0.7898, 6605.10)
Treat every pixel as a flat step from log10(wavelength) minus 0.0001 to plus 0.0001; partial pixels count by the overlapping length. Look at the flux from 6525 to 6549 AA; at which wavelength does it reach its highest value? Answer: 6547.56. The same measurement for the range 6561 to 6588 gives 6562.65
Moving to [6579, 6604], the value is 6583.84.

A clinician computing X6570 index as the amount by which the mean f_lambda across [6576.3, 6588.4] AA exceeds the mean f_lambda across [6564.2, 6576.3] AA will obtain 0.14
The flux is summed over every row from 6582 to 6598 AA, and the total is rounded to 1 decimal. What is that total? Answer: 4.8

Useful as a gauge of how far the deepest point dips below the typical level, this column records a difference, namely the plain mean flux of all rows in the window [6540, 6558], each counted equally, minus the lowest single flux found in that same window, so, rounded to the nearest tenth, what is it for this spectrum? 0.1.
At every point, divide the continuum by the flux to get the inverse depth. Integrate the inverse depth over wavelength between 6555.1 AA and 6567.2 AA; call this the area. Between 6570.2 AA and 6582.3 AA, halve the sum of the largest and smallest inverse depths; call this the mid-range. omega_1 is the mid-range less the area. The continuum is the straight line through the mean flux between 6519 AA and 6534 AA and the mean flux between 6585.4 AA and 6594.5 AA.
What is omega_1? -6.7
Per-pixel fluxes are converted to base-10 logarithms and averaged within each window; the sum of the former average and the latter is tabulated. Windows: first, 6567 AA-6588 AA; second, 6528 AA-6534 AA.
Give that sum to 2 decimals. -0.09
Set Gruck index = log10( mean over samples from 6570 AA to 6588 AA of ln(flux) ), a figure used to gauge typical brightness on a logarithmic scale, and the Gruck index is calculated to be -1.3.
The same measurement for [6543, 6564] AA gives -1.0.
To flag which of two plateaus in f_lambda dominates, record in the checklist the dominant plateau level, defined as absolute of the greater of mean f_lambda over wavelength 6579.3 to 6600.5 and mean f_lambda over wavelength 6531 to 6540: 0.97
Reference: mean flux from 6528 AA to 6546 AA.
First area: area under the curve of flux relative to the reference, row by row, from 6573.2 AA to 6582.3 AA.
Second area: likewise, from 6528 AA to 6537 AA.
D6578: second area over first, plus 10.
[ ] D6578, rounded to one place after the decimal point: 10.7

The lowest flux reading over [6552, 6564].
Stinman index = 0.8936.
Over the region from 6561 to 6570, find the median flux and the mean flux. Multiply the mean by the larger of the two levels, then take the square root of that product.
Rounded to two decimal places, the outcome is 1.42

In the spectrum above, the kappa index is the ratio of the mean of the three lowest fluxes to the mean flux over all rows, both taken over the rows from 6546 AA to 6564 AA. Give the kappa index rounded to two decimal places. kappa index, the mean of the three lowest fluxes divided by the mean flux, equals 0.83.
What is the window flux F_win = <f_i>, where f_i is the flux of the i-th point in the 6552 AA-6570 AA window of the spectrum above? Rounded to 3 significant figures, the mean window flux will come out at 1.25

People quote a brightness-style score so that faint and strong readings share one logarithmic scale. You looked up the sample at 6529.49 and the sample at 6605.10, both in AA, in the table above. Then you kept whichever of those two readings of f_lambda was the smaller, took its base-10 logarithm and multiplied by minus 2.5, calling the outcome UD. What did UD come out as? 0.257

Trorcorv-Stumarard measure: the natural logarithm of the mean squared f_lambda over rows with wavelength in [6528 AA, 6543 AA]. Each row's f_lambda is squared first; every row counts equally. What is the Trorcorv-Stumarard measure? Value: -0.4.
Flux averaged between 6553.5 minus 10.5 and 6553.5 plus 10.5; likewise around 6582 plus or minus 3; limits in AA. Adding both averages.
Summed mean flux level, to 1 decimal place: 2.4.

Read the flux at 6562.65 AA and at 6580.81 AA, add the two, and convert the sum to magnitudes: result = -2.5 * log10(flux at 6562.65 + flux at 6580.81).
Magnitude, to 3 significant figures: -1.17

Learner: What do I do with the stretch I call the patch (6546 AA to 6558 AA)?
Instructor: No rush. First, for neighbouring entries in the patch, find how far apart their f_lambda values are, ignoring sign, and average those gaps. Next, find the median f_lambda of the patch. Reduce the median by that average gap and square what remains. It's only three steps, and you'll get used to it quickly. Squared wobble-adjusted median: 0.84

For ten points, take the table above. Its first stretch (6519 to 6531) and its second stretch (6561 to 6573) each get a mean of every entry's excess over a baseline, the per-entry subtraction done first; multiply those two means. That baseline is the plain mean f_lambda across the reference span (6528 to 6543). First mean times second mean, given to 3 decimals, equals -0.013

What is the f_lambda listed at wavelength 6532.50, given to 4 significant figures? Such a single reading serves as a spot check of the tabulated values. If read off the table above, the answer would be 0.7585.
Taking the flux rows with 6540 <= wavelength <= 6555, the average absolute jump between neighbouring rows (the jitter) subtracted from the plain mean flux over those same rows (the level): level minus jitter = 0.87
